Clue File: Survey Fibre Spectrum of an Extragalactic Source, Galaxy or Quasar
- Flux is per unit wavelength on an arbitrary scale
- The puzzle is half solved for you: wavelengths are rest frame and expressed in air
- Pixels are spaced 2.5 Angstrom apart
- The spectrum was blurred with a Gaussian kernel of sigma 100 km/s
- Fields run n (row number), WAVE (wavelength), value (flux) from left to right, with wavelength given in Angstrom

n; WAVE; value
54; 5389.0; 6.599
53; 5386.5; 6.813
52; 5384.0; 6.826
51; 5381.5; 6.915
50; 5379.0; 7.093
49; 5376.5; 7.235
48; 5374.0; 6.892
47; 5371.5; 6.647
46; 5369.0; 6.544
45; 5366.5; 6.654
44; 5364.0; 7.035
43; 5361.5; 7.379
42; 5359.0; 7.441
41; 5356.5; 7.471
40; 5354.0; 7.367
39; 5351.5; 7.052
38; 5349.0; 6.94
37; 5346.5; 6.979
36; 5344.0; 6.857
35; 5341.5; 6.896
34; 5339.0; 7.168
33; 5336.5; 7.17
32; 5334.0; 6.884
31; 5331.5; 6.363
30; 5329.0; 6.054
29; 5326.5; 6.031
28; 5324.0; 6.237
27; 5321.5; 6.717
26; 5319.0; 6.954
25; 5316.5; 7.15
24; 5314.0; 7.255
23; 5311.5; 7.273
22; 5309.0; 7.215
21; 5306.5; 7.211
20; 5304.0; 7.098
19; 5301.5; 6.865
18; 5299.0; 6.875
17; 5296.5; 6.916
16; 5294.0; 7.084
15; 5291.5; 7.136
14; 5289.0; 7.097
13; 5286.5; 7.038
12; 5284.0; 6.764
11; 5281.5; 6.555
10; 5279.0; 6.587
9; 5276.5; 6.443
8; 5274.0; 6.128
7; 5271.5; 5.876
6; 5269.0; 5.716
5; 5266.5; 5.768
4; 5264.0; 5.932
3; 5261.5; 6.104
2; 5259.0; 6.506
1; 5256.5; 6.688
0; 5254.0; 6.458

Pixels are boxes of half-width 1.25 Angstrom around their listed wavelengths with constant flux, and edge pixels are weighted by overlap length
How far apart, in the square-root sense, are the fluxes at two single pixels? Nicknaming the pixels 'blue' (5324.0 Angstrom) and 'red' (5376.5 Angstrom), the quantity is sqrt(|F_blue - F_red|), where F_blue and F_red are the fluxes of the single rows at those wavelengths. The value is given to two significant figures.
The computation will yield 1.0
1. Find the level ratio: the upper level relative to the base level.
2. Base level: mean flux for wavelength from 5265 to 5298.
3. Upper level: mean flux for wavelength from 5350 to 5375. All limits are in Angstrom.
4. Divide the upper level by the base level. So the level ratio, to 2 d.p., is 1.08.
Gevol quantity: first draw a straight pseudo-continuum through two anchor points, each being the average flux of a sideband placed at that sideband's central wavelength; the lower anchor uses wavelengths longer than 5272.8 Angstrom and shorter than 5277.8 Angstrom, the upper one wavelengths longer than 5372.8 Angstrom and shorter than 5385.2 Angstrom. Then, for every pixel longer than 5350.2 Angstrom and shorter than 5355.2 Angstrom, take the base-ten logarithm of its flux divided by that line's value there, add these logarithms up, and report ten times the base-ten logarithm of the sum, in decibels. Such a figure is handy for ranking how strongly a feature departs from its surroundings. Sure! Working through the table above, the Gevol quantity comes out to -13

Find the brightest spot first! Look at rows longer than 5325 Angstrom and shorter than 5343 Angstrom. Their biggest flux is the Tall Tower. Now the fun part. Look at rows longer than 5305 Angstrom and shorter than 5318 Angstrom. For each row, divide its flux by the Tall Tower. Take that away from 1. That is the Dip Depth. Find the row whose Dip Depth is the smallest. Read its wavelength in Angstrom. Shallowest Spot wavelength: 5311.5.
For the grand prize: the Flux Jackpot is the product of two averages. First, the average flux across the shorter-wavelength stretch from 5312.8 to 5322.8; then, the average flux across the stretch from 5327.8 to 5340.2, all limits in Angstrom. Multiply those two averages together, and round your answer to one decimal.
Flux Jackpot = 47.2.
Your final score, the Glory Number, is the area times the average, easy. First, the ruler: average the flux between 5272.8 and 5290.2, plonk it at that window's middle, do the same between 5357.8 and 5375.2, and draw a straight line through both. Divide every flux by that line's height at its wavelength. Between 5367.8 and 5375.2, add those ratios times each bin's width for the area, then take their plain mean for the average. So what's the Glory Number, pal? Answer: 6.9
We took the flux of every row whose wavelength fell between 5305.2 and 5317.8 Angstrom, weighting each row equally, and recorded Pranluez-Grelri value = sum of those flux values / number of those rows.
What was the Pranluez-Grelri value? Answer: 7.22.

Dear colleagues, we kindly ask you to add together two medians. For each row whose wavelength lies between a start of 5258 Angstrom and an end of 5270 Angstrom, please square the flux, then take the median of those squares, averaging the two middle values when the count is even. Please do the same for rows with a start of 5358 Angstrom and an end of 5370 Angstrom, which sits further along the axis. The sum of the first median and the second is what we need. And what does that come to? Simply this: 85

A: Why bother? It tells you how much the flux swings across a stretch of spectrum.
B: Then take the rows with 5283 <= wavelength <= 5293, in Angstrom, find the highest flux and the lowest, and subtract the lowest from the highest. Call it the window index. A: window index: 0.37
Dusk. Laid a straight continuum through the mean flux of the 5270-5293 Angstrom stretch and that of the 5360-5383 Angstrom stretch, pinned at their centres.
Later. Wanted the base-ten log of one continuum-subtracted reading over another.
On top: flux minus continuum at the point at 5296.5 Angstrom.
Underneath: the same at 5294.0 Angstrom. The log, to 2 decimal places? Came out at -0.24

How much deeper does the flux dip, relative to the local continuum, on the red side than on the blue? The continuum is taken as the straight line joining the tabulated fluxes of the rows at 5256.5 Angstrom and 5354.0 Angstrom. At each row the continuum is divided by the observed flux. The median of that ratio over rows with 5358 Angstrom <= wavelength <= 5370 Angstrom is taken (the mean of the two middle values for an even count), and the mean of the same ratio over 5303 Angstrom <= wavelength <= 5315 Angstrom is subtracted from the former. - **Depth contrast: 0.079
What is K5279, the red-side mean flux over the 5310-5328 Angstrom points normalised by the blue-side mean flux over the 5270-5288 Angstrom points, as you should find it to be 1.05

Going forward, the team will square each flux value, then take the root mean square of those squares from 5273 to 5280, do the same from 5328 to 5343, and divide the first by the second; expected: 0.89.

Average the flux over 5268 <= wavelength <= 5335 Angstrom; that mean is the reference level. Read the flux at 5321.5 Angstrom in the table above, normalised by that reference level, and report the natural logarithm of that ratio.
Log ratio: 0.00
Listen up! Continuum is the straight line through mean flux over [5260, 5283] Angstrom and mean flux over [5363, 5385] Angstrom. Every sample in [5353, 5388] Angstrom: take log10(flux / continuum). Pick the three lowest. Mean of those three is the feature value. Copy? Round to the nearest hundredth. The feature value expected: -0.01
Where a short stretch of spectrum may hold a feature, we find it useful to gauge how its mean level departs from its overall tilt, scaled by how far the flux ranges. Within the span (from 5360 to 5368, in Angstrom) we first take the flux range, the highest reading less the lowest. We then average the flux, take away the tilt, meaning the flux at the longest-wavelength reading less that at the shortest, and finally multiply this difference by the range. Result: 5.6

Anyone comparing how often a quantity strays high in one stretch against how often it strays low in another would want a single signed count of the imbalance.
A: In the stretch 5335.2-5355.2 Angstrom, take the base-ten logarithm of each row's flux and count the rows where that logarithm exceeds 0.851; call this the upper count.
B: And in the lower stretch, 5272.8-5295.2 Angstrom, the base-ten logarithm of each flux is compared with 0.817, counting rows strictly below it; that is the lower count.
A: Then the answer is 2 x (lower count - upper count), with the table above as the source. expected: 0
